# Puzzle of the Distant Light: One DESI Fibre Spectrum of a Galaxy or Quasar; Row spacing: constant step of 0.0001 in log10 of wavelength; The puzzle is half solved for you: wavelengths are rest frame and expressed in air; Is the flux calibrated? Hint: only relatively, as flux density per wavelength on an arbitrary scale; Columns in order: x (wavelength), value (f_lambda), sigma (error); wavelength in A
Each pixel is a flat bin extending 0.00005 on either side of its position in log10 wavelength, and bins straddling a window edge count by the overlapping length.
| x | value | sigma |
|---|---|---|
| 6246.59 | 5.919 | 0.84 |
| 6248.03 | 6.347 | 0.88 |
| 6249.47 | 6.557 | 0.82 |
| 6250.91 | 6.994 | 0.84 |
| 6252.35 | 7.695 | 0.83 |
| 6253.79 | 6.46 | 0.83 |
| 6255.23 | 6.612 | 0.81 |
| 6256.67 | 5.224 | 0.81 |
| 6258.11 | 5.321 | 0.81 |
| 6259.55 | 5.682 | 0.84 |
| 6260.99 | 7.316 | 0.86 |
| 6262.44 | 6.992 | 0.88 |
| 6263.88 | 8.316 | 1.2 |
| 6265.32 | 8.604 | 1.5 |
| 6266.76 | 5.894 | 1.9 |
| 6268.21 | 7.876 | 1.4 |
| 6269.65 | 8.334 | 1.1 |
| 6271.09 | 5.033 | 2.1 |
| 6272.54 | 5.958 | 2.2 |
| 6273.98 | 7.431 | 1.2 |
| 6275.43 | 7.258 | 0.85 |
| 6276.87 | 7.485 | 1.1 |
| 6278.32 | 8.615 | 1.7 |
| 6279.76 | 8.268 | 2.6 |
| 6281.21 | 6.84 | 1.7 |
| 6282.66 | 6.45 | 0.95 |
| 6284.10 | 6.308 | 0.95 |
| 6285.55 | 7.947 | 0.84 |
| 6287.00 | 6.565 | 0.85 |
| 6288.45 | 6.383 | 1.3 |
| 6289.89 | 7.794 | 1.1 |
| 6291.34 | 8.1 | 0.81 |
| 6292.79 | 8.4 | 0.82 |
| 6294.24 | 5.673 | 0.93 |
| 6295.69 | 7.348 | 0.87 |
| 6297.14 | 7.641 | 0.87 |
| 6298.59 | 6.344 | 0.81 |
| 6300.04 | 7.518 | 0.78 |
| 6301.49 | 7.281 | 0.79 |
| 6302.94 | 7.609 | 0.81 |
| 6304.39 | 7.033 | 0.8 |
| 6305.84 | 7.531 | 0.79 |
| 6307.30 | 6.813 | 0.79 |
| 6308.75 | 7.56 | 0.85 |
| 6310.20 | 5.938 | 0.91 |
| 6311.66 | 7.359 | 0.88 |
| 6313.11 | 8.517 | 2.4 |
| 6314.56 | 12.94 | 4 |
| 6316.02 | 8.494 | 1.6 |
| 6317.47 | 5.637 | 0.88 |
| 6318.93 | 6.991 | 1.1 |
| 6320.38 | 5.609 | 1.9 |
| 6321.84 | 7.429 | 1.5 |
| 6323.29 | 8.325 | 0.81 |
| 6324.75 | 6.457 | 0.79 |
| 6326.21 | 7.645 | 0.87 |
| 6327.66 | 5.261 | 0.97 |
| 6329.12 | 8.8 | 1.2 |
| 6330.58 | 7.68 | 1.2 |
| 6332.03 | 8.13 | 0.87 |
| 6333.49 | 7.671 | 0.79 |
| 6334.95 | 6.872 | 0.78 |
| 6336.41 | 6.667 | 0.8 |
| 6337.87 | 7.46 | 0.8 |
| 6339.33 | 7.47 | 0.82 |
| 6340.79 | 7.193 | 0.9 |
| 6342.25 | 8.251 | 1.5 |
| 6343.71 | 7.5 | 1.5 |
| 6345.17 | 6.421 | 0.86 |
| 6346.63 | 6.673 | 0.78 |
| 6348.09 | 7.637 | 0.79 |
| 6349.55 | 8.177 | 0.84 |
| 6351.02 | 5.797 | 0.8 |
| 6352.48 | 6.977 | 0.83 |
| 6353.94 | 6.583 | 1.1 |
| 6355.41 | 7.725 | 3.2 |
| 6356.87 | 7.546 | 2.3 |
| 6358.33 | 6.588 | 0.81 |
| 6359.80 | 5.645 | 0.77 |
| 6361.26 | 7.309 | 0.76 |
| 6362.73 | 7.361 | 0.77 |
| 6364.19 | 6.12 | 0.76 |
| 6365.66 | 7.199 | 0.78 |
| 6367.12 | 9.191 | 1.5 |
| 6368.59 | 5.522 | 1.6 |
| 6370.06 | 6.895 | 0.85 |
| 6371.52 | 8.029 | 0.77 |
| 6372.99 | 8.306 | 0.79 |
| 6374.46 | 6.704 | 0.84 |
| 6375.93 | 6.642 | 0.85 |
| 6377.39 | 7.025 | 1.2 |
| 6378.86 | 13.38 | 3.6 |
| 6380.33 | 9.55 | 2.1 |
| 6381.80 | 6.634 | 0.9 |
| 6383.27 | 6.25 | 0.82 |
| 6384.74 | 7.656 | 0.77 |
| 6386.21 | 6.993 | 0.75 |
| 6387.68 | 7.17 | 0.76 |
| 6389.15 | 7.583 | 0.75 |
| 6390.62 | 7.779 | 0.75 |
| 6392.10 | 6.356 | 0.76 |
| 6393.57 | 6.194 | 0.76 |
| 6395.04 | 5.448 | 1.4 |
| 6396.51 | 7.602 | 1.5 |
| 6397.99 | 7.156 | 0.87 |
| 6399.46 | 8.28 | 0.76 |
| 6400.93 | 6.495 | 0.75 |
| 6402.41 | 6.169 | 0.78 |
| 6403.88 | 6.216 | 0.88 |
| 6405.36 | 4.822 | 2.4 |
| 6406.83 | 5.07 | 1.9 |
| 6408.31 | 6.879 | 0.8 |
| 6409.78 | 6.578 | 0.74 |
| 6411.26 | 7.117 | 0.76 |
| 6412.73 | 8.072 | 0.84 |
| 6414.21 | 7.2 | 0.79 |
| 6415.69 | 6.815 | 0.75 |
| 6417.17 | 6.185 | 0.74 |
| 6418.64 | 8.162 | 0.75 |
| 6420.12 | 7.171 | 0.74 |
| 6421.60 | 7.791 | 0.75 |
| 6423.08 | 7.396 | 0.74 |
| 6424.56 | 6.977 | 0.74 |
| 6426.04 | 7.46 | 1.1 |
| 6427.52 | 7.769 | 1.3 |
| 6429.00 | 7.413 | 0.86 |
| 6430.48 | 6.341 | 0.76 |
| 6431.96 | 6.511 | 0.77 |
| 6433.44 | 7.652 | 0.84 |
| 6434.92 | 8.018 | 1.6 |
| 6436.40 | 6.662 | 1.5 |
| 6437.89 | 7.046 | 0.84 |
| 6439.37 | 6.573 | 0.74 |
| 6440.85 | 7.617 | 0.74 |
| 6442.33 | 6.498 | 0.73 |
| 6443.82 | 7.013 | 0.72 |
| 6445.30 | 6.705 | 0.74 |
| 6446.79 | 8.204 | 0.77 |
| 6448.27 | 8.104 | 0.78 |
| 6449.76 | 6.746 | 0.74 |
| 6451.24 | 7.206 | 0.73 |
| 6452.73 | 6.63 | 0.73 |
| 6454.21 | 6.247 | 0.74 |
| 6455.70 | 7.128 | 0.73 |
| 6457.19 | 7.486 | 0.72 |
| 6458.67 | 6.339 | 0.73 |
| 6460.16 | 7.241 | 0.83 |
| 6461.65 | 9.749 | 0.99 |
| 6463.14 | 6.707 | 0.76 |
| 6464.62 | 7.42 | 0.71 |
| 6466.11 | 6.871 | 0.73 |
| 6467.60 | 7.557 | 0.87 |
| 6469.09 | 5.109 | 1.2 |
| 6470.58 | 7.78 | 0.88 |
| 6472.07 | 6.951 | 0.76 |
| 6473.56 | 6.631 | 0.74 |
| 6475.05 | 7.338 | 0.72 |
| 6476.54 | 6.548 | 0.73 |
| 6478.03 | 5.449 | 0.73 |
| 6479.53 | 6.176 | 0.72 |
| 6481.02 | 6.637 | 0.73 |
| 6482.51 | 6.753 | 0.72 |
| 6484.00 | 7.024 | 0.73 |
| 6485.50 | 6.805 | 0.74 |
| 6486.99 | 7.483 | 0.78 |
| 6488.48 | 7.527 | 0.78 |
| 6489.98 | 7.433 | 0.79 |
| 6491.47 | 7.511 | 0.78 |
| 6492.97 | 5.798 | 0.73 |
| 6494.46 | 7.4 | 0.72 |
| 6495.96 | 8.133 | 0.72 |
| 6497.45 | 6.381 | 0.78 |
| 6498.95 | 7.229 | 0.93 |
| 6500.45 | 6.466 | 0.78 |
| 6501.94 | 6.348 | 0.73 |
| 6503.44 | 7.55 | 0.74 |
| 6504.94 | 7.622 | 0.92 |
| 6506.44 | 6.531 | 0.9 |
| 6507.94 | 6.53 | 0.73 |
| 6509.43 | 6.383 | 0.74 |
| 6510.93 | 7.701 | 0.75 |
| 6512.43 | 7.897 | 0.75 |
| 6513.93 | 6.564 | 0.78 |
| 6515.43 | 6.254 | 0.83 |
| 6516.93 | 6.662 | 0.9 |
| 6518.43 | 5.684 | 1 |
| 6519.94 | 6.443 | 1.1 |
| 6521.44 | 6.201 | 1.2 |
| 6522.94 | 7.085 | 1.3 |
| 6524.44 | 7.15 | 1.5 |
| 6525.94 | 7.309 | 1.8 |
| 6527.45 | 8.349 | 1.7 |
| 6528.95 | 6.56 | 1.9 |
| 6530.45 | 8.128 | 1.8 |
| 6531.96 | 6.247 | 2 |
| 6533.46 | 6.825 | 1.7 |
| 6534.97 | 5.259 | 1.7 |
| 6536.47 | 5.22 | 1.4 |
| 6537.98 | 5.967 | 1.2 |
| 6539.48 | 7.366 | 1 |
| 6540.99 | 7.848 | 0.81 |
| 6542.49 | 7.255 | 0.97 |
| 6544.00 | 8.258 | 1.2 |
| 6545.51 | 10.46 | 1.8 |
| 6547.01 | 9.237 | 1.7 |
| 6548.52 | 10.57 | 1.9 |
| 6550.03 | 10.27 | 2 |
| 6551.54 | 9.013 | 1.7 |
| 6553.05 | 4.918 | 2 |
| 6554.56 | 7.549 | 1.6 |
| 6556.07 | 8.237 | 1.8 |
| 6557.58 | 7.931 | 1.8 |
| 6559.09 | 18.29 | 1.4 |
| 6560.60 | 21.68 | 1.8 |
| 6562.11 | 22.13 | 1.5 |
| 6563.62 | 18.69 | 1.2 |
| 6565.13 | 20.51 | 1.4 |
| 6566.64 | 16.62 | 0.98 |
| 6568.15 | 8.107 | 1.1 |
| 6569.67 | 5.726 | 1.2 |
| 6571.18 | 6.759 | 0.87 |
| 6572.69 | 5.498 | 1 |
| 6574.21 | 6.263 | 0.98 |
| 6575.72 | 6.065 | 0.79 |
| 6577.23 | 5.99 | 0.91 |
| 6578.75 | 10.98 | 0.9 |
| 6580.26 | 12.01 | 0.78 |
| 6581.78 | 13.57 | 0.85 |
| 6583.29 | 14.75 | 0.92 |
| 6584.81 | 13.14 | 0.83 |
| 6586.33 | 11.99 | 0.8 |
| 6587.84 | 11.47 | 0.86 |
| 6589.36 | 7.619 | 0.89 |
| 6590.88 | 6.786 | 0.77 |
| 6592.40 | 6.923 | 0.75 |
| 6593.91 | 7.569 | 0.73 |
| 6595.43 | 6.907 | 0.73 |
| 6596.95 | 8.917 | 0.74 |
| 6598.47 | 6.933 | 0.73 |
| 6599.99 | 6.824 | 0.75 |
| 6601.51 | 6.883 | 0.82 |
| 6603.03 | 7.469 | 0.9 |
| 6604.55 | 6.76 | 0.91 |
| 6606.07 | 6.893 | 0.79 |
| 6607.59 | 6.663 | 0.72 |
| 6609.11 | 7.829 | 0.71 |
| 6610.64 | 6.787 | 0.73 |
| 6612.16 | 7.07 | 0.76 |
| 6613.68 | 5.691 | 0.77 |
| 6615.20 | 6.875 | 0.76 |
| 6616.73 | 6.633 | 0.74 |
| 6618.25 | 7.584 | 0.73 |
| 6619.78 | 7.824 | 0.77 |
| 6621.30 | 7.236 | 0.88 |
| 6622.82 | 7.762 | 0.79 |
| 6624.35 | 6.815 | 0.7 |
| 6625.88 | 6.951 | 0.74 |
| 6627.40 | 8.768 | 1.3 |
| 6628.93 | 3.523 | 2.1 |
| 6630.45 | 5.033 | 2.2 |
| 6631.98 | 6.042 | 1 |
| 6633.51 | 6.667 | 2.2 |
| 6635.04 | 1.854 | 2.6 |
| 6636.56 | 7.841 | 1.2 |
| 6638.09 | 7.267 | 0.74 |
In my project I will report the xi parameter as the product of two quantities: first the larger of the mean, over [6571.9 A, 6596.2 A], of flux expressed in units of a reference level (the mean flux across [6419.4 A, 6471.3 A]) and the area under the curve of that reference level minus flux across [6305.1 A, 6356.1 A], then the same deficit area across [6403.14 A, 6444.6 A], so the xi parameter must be 11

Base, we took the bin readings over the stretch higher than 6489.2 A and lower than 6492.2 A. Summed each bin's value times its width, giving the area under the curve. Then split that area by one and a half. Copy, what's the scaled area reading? 14.9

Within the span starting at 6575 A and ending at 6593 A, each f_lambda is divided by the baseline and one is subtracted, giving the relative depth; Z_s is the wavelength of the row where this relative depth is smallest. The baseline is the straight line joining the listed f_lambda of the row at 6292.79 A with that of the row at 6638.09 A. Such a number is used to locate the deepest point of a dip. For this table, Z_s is 6577.23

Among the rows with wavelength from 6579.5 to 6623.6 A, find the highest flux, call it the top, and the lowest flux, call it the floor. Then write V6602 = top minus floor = 9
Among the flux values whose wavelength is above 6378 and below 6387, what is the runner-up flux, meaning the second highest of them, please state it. 9.55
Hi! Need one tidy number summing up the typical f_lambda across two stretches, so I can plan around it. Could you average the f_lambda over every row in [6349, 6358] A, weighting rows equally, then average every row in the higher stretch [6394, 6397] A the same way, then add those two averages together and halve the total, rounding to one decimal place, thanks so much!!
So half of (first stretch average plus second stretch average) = 6.8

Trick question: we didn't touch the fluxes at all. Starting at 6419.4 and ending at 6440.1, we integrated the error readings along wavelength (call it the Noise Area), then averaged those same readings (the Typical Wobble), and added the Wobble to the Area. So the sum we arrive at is 21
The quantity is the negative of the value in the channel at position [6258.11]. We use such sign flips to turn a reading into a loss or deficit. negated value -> -5.3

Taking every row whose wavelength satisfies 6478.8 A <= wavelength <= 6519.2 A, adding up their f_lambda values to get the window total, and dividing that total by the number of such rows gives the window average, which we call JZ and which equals 6.91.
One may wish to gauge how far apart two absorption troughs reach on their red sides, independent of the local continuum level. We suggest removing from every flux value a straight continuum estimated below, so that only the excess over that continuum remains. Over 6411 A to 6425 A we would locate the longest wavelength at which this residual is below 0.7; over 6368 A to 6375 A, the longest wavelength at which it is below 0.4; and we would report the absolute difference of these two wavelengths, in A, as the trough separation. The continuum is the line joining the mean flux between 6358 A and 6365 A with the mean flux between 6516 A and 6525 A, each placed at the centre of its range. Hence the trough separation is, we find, 50.1 A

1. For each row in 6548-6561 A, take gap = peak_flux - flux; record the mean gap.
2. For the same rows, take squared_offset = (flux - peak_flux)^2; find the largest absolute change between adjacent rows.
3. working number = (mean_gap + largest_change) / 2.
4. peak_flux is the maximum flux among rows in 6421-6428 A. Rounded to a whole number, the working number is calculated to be 54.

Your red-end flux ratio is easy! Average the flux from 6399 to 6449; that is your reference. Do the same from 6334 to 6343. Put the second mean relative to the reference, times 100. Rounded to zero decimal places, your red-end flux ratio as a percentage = 104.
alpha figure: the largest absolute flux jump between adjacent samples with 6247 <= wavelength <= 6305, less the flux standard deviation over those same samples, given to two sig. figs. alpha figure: 2.3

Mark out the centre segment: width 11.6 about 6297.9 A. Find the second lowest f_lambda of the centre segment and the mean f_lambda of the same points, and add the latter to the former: 13.6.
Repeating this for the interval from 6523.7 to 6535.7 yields 13.2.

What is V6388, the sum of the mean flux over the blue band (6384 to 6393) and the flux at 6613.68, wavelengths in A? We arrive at 12.9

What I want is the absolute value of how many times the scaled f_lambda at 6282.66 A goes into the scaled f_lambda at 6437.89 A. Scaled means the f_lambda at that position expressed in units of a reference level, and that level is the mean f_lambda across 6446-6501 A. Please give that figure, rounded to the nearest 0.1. 1.1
